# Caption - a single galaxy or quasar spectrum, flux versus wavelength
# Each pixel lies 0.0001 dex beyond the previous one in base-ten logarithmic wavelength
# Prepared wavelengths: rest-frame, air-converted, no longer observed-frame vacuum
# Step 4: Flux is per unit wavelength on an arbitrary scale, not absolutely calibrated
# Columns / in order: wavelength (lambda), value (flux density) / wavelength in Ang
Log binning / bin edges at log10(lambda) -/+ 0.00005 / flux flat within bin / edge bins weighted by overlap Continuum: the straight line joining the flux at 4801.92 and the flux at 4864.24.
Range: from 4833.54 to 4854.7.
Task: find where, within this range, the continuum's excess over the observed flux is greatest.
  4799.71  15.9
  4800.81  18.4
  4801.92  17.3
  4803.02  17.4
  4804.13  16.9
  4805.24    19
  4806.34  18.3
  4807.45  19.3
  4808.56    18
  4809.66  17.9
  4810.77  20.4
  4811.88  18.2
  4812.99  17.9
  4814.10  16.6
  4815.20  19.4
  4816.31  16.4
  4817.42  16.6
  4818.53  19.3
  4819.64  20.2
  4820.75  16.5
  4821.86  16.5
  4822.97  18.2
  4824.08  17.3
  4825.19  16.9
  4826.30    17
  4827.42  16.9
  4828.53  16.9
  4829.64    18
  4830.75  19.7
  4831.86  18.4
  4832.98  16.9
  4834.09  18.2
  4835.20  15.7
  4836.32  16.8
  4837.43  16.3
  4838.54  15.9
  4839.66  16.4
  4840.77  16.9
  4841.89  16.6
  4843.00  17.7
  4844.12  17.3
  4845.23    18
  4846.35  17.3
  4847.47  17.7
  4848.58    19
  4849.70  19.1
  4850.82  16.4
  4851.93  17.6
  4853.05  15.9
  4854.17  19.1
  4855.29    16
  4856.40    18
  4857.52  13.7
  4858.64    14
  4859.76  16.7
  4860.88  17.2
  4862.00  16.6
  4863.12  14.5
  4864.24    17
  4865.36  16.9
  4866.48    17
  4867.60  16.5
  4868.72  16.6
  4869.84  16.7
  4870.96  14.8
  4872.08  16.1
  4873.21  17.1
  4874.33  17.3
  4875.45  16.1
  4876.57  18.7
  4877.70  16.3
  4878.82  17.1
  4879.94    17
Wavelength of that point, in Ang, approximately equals 4835.20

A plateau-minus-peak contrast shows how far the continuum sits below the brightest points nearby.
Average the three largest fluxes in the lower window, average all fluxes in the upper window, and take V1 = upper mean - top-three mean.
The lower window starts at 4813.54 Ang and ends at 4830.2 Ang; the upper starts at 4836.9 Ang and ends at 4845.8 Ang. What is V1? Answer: -2.7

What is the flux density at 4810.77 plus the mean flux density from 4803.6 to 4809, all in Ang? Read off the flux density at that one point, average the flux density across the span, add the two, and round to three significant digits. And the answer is 38.7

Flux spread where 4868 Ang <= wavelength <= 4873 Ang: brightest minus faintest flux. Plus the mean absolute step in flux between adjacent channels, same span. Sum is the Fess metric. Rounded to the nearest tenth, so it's 3.0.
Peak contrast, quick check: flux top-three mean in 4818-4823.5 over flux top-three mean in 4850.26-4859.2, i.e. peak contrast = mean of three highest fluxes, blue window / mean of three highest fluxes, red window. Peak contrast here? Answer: 1.05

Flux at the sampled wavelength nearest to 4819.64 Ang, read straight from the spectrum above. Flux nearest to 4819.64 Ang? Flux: 20.2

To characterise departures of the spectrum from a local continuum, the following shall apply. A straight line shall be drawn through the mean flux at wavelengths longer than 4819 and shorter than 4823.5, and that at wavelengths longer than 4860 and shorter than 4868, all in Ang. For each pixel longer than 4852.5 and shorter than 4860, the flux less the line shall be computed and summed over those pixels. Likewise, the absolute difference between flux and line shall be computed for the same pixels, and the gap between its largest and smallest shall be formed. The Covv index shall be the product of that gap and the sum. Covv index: -12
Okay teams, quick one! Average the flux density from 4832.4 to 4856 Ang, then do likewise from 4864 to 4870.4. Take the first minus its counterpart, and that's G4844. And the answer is 0.40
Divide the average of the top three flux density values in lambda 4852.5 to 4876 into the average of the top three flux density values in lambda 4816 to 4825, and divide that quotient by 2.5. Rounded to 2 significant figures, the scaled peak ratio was 0.42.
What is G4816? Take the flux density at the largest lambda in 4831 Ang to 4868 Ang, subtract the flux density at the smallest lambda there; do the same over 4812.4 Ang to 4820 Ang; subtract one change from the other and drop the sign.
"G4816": 4.2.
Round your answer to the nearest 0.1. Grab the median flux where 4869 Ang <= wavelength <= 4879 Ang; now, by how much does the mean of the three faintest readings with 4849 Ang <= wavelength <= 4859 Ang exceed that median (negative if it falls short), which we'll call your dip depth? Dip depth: -2.2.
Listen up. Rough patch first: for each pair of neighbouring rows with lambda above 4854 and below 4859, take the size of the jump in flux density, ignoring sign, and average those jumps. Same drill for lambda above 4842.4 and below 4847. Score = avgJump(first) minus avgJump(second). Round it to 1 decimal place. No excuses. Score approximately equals 1.8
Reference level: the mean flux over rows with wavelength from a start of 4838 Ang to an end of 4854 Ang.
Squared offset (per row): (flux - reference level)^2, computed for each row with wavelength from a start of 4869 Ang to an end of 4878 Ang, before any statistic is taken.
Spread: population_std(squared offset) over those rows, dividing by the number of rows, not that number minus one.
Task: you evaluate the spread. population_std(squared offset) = 1.9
